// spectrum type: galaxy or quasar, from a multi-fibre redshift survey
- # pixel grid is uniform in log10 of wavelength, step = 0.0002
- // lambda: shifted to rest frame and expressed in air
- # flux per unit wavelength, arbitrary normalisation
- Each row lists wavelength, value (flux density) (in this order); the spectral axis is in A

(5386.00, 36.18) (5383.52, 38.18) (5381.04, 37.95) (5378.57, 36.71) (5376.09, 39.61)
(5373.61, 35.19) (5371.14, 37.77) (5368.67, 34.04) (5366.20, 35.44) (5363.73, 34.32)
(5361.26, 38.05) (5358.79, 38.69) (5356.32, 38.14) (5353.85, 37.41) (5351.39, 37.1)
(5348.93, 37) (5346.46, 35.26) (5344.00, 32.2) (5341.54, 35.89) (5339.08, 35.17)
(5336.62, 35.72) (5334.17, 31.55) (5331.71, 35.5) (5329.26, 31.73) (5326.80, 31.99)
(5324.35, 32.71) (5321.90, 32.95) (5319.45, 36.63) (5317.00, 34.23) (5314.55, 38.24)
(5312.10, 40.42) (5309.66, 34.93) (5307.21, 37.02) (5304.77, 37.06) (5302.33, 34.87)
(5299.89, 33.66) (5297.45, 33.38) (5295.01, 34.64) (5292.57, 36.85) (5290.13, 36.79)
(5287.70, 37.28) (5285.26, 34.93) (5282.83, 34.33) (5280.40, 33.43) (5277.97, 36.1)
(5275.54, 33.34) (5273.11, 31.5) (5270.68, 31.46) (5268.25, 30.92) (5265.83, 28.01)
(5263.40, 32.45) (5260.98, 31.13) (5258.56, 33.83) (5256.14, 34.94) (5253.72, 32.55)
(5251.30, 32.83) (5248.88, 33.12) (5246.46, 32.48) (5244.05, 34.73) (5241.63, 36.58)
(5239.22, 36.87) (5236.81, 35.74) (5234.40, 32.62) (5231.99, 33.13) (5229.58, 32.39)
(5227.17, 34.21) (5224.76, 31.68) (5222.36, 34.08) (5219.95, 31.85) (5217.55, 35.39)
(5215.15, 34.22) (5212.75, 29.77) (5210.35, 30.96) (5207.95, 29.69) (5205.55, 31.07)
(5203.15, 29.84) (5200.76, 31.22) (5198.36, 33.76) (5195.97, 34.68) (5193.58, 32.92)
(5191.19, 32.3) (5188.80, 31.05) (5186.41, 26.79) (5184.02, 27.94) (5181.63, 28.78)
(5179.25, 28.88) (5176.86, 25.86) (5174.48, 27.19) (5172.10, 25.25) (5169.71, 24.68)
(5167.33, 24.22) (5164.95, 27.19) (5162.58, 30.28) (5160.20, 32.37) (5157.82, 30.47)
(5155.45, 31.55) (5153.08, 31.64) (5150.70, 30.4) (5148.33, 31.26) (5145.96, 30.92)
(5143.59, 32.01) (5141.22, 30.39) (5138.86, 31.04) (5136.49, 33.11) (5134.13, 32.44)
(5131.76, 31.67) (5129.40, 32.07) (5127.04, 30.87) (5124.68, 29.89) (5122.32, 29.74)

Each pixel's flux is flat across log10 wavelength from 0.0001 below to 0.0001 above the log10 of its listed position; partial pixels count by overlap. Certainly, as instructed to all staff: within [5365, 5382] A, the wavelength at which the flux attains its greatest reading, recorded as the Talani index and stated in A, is 5376.09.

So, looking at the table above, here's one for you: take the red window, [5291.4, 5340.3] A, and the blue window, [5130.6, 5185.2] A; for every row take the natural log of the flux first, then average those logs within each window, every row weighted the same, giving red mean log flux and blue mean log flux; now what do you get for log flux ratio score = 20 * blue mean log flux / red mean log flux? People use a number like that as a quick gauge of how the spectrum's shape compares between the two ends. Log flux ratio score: 19.0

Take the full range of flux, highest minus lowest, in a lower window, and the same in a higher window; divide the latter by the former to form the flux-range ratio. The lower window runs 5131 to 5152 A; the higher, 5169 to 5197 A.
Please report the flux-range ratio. 3.7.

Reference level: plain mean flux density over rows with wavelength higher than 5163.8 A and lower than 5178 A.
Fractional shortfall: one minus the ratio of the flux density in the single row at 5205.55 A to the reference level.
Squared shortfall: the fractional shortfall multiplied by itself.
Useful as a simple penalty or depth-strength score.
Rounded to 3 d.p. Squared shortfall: 0.043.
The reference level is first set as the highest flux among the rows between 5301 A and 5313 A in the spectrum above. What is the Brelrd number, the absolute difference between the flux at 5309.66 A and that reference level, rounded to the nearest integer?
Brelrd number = 5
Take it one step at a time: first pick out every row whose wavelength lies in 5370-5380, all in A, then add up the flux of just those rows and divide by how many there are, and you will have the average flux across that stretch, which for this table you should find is 37.3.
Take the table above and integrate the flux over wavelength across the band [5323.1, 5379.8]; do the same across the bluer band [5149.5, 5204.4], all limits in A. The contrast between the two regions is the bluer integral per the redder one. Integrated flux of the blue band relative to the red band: 0.80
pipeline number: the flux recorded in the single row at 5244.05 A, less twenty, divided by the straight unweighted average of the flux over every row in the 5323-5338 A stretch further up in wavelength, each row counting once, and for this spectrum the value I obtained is 0.44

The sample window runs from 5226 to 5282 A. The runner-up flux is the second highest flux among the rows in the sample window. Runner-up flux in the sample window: 36.58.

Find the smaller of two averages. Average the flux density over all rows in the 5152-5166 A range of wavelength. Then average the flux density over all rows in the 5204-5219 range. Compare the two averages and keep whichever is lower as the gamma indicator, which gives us 30.6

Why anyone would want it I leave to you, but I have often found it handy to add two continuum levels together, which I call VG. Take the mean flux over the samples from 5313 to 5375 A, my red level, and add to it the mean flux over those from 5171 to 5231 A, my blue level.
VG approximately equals 66.2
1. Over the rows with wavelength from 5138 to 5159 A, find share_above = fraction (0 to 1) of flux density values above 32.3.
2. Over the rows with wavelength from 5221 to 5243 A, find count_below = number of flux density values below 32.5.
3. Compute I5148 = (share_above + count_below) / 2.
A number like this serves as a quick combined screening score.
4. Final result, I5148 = 1.0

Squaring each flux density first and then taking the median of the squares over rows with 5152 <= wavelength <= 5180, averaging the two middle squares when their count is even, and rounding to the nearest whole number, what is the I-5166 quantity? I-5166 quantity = 787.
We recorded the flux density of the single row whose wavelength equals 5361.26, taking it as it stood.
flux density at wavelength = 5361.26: 38.05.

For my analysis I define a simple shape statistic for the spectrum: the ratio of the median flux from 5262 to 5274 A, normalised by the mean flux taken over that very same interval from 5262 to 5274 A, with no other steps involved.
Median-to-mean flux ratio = 1.02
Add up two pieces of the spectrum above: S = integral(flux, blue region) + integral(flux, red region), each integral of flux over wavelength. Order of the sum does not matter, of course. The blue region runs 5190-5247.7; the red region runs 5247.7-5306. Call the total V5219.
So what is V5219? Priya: 3871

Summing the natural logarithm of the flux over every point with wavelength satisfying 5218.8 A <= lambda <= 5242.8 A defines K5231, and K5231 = 35.2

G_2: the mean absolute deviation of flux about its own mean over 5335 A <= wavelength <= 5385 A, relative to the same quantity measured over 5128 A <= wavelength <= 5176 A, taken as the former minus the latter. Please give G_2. -0.63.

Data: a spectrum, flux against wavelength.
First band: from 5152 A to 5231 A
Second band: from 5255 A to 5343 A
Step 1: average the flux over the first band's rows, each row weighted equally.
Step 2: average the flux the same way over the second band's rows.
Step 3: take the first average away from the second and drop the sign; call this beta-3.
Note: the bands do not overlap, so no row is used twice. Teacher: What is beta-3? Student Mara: 3.9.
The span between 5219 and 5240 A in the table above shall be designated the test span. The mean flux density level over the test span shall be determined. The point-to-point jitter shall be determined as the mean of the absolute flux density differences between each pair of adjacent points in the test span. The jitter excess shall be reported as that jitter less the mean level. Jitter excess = -31.8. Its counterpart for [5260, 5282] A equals -30.0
